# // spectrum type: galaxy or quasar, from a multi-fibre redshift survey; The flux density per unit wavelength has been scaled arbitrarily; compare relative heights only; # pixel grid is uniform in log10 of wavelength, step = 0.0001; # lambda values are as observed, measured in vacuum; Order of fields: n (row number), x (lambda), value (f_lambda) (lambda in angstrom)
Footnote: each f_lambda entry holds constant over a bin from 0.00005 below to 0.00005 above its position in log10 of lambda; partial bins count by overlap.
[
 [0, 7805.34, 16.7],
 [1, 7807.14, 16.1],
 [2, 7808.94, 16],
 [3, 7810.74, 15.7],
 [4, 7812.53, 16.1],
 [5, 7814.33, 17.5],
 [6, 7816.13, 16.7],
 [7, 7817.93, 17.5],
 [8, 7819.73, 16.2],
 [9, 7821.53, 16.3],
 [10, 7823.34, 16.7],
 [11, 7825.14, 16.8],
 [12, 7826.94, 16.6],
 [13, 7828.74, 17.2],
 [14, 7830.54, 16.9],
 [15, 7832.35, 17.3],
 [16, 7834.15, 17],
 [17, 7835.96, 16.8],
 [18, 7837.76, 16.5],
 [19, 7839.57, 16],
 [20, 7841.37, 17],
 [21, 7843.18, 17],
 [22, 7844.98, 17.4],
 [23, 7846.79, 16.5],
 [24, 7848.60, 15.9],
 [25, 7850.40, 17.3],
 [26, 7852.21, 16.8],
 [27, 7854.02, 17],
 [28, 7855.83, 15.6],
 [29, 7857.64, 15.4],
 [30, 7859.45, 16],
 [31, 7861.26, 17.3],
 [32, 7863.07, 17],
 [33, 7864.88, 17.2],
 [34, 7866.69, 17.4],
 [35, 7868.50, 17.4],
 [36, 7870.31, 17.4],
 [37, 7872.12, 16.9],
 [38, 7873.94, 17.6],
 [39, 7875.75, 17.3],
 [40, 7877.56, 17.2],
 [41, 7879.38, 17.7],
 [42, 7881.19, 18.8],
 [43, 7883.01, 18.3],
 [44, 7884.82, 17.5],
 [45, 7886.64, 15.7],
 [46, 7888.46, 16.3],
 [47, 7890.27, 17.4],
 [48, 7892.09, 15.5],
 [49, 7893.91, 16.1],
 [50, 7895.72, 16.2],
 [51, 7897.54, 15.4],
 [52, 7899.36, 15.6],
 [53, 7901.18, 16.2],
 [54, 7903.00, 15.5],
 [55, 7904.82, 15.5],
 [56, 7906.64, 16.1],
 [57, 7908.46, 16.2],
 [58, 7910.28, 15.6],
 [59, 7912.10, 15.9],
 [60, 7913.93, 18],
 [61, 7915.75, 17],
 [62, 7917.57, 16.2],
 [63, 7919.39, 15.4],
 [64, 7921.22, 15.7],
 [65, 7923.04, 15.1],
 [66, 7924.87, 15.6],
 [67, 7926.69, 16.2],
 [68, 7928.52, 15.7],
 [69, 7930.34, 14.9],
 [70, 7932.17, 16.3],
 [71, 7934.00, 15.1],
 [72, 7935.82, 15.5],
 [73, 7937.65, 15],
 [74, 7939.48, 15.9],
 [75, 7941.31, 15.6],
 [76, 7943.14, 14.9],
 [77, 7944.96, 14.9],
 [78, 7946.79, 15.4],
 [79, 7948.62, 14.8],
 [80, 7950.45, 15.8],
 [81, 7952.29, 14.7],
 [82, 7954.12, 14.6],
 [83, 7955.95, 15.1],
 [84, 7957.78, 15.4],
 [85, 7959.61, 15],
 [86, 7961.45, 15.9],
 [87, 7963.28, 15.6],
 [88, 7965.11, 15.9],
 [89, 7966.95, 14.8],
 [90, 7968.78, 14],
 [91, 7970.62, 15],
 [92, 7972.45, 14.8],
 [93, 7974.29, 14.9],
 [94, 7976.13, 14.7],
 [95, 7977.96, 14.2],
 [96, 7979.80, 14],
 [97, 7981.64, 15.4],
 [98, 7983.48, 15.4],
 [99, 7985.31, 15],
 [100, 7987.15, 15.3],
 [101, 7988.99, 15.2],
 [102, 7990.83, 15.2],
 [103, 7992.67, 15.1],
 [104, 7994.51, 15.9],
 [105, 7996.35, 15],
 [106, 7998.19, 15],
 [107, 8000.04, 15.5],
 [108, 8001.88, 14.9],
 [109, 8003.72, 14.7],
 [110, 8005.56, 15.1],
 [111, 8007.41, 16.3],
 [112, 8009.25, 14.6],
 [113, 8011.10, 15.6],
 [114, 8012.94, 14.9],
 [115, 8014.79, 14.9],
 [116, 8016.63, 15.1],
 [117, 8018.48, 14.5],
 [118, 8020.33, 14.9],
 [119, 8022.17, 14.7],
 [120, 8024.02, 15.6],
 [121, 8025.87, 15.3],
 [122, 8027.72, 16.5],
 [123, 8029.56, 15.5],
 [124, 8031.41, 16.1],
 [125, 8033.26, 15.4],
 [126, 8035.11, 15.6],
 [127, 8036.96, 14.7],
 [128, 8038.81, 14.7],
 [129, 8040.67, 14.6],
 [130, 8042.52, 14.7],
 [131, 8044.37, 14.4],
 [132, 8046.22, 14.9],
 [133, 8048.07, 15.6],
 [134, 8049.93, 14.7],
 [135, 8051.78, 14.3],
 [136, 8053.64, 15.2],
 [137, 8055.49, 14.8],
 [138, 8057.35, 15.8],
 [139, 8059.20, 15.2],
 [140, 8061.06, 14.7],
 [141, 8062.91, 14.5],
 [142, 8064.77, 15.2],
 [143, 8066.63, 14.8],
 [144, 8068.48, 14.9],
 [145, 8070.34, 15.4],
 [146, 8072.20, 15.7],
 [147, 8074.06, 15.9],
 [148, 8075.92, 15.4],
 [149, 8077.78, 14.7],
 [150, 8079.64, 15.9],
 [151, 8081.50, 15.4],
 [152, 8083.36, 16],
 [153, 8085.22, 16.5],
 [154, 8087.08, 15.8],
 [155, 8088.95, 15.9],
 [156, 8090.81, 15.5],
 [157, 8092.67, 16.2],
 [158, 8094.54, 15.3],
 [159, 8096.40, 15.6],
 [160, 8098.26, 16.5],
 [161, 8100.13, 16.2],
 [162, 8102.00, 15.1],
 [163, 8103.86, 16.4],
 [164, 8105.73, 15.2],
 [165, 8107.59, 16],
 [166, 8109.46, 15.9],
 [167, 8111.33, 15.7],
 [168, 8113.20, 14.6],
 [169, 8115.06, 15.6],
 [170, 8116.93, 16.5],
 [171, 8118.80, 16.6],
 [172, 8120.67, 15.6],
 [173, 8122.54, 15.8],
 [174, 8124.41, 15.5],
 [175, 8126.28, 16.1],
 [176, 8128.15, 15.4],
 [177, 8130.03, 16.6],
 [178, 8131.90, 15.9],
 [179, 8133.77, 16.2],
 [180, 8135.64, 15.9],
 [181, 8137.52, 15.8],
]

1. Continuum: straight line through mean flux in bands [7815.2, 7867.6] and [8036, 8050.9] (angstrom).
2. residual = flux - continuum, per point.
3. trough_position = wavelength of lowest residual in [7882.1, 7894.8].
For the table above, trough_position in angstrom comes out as 7892.09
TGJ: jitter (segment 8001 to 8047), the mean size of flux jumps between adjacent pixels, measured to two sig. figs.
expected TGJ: 0.56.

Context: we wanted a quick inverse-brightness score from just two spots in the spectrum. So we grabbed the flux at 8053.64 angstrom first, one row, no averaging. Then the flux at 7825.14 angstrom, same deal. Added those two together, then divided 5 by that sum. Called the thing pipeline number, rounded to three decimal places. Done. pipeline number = 0.156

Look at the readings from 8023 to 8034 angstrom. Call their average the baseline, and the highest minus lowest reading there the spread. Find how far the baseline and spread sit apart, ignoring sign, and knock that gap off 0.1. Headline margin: -14.4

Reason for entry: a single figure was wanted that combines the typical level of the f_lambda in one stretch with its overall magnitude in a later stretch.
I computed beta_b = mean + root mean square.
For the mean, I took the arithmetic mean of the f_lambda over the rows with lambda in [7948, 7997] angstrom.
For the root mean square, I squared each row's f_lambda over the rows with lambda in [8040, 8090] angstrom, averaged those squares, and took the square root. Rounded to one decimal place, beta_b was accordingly 30.3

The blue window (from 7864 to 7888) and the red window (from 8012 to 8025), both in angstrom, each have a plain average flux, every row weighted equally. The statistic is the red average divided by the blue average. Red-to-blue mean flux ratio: 0.86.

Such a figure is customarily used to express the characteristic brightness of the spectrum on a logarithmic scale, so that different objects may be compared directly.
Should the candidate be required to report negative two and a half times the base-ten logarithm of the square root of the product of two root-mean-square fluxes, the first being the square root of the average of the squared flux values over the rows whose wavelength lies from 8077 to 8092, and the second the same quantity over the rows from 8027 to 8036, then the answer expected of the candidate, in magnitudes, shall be -2.99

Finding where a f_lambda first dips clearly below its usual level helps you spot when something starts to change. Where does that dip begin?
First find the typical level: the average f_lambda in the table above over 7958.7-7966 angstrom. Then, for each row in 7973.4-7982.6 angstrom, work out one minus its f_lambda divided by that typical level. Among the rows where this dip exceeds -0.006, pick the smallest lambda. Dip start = 7974.29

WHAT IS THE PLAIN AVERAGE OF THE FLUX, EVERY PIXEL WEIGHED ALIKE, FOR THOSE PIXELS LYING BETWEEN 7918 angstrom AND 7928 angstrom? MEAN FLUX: 15.6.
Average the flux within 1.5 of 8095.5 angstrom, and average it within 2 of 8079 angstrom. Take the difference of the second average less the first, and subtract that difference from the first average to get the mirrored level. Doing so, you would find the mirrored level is 15.6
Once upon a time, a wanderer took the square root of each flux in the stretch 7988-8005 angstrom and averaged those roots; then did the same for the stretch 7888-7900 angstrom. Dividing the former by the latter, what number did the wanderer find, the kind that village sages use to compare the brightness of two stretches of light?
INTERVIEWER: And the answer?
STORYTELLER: 0.97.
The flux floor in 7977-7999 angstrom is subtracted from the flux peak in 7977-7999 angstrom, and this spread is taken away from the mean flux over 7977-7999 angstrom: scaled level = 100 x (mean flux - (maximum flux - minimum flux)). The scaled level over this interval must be 1316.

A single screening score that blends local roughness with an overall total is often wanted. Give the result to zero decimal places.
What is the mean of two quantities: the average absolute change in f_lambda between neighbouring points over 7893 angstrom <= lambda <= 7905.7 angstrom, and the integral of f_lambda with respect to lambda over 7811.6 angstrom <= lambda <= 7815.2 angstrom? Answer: 30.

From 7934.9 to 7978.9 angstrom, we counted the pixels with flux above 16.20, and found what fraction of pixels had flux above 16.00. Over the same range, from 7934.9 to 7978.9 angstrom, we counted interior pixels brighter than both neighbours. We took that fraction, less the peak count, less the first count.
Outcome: -8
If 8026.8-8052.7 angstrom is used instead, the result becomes -5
